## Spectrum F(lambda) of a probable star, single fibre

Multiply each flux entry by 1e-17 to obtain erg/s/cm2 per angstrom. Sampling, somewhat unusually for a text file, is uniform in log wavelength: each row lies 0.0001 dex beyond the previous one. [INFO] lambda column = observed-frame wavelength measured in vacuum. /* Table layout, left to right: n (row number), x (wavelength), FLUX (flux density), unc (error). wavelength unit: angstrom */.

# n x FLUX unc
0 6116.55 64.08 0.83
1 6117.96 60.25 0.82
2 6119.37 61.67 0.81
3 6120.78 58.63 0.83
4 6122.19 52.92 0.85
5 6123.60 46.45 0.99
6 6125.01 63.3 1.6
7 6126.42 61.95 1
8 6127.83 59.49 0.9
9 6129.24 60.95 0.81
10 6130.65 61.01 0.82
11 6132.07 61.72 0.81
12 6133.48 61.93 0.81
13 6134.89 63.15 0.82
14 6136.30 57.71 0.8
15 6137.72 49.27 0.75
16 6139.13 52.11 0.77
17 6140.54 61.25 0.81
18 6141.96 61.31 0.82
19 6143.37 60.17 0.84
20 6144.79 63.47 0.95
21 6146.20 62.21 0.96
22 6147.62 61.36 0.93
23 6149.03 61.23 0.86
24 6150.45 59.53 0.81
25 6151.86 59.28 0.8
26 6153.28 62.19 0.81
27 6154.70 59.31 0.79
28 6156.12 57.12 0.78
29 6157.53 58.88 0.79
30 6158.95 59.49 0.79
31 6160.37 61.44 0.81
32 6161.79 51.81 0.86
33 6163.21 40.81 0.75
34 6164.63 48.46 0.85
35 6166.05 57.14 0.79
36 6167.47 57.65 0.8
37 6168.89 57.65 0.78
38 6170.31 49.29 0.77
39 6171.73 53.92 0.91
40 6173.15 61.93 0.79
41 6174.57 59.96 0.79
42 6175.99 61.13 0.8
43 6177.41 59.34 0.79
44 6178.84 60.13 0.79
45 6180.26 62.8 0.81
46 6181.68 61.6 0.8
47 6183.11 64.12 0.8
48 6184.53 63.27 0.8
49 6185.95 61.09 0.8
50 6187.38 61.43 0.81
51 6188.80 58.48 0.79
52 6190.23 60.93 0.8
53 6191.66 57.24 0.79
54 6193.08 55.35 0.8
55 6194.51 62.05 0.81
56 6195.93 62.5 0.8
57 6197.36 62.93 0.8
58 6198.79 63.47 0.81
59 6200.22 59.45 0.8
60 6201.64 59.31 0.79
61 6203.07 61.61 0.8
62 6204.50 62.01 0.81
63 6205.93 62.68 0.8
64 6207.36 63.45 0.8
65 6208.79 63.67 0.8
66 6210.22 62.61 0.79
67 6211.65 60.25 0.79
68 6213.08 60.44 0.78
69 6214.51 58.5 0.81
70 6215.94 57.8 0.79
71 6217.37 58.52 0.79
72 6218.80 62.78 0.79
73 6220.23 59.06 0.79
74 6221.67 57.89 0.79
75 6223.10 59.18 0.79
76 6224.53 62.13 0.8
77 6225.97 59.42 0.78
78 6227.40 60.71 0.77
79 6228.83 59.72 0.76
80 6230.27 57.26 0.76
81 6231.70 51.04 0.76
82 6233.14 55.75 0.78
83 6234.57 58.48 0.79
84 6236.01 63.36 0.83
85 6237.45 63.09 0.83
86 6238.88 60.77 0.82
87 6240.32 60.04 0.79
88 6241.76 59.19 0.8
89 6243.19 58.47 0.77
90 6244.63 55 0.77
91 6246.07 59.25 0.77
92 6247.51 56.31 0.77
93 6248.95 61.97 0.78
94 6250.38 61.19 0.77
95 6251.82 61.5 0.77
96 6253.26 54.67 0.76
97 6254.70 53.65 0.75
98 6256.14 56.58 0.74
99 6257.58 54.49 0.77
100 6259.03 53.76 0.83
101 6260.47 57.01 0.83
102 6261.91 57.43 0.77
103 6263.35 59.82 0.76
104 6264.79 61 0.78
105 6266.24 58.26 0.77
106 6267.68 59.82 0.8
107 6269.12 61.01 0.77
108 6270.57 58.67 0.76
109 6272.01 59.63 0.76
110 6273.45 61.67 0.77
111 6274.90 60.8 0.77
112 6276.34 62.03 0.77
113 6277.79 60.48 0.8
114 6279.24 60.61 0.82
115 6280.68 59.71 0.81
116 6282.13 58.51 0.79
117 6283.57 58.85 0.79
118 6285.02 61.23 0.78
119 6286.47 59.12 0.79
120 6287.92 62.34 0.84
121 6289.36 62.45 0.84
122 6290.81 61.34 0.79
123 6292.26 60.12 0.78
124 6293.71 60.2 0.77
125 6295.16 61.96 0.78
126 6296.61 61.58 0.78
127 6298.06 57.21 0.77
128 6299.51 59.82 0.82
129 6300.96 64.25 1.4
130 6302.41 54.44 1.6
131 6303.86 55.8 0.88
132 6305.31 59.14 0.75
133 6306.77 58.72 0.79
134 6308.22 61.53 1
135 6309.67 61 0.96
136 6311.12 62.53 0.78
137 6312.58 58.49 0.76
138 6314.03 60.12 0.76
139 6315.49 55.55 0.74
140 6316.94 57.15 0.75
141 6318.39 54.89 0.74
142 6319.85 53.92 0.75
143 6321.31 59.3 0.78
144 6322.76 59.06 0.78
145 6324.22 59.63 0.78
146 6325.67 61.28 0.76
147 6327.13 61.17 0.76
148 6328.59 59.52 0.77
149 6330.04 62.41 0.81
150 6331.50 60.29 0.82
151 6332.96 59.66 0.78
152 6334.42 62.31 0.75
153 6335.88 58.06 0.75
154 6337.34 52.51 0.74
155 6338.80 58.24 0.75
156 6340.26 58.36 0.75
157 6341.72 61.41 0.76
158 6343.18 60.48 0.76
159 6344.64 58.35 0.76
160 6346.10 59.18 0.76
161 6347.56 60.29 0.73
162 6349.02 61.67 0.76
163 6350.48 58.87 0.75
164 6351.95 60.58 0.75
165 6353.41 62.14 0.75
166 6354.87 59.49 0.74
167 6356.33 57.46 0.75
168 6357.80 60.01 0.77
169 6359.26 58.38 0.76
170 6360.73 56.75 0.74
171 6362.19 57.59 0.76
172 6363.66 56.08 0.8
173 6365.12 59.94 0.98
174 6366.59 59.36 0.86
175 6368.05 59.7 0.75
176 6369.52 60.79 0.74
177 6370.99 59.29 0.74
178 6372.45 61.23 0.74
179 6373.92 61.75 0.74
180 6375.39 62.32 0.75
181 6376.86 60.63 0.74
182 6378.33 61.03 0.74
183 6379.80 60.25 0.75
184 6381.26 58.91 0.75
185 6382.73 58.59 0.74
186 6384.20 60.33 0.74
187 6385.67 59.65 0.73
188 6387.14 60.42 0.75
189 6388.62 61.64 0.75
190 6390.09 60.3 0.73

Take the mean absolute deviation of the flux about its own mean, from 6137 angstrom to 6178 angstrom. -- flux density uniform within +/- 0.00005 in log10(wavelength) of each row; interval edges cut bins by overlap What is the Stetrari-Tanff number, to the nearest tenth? 4.0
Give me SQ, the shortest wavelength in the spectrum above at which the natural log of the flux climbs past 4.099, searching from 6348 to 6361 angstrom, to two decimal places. 6349.02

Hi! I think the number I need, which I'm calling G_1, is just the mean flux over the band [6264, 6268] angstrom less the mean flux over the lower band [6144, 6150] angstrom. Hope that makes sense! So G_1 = -2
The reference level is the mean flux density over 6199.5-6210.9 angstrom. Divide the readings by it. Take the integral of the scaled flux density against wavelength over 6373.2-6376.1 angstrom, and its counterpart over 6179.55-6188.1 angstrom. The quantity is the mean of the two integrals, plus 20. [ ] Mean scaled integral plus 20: 25.8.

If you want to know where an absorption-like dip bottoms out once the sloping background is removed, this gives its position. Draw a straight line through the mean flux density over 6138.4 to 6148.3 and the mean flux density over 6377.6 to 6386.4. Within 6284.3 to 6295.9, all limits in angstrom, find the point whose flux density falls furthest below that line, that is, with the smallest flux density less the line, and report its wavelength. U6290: 6286.47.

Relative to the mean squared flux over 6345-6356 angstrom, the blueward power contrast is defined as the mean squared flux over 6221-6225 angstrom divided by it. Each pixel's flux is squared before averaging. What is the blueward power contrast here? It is 0.98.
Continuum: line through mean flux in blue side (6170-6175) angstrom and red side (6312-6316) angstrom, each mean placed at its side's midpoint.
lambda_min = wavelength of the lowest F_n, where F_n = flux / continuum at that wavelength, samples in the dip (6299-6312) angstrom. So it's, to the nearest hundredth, 6302.41 angstrom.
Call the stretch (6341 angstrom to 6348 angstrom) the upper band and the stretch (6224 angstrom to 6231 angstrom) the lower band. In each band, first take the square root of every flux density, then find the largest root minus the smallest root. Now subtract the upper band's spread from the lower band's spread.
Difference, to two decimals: 0.12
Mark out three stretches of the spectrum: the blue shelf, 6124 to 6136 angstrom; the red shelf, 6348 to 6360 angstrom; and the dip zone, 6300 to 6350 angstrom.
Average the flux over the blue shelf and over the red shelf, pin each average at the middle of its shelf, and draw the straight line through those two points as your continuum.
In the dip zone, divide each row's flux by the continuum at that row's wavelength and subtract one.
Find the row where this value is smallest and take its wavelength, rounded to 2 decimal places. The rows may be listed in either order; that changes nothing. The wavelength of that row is 6337.34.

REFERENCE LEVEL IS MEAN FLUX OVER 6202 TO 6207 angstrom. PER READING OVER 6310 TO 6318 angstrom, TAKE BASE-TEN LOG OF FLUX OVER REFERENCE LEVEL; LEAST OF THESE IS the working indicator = -0.05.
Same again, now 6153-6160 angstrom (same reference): -0.04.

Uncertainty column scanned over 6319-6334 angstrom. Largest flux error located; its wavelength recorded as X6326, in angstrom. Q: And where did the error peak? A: 6331.50 angstrom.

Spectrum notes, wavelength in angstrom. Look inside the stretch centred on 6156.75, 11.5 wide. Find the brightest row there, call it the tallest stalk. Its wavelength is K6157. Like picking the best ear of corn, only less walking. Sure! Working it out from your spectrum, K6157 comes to 6153.28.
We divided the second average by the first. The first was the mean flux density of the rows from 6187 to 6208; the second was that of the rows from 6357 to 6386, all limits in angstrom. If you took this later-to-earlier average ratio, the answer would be 0.98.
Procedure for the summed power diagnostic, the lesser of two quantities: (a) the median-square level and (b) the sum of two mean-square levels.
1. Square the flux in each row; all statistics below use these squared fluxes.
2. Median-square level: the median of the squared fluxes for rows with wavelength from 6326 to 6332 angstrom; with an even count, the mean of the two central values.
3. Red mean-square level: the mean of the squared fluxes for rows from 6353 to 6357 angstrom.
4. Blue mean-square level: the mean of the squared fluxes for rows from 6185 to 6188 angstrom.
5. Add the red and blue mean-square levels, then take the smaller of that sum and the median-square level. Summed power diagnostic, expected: 3688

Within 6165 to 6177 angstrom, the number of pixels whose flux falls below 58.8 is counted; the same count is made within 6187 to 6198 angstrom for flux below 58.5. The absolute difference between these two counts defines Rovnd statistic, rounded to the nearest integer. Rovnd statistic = 2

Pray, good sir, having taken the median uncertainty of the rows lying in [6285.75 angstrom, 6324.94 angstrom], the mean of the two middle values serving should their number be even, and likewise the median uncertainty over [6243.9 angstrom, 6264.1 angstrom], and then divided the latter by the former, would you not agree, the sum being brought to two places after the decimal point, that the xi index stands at 0.99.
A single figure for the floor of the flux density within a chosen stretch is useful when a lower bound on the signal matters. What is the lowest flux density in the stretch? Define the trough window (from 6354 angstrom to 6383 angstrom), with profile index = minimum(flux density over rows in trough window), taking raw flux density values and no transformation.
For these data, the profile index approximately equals 56.08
